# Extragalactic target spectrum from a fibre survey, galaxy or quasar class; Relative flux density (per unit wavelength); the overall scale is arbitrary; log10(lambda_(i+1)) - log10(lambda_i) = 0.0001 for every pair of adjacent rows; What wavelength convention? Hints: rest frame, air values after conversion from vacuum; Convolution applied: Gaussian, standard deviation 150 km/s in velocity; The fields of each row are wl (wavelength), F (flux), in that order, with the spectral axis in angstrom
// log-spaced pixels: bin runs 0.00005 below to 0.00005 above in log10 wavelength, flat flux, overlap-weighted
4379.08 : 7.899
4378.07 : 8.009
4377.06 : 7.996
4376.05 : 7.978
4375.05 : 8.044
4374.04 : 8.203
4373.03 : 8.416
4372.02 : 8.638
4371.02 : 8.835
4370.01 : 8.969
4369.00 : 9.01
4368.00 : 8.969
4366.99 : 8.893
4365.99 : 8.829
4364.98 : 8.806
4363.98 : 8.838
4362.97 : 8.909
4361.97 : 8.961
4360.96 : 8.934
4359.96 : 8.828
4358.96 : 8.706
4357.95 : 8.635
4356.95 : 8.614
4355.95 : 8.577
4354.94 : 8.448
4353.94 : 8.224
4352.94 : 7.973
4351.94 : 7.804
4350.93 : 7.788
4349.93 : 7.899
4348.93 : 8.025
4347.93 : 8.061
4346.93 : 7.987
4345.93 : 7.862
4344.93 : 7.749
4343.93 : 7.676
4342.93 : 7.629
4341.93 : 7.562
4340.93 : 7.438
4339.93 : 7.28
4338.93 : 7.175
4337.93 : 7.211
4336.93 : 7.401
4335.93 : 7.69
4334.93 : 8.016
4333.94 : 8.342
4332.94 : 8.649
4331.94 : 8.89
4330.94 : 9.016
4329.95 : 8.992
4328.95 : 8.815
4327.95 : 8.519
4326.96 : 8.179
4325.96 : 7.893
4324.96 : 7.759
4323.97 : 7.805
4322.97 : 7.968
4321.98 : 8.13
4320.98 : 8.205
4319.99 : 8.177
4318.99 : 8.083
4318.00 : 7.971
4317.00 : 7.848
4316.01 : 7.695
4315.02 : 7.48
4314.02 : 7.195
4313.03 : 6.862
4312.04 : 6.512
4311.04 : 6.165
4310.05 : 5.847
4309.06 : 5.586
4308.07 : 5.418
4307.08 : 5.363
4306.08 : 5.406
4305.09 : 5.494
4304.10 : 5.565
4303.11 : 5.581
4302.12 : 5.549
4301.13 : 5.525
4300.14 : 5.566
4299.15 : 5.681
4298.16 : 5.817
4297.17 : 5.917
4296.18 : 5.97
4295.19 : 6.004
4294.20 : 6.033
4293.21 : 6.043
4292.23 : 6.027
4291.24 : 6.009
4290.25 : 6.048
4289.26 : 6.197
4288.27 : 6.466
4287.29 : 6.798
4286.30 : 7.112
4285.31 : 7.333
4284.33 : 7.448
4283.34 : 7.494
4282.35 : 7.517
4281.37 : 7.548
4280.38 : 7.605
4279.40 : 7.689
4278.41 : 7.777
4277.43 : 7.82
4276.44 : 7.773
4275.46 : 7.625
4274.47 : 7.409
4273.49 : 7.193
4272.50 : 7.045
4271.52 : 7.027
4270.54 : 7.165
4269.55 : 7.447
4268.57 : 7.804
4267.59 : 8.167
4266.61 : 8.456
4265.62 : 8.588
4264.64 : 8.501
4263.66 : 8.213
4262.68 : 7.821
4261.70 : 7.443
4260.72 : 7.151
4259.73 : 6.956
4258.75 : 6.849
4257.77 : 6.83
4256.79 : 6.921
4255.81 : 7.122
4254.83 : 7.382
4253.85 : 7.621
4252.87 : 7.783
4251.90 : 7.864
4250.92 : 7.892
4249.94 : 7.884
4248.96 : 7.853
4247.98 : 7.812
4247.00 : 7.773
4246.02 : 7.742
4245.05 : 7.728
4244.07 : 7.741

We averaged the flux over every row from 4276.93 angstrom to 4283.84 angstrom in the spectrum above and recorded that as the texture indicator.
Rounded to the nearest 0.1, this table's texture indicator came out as 7.6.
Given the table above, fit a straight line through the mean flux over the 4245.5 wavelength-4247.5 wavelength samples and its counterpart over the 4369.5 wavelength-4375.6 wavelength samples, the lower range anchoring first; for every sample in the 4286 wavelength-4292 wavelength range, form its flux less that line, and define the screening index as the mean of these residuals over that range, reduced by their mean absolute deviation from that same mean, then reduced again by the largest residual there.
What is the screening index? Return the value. -1.1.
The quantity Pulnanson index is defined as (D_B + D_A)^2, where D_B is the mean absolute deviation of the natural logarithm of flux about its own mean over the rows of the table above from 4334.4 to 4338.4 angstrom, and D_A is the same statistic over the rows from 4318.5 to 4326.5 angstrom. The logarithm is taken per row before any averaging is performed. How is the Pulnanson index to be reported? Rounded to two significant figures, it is 0.0030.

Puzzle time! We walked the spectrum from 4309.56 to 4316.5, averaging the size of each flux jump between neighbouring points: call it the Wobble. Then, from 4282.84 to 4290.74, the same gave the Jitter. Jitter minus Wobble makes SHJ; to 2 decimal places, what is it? -0.10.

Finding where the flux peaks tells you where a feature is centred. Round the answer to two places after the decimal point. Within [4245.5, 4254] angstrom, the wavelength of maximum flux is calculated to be 4250.92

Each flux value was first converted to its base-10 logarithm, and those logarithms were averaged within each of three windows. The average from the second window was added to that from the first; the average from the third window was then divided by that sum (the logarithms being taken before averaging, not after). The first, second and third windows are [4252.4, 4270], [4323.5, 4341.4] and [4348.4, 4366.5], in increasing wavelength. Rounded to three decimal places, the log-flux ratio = 0.520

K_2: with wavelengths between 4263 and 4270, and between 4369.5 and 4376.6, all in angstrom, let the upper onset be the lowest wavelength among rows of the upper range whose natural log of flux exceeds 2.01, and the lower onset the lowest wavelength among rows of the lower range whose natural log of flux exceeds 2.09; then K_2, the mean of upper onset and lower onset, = 4316.8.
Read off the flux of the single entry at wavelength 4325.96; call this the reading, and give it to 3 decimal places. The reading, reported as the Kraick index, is 7.893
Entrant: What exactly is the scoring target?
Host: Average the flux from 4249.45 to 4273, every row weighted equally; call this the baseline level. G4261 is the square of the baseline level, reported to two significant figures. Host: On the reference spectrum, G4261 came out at 57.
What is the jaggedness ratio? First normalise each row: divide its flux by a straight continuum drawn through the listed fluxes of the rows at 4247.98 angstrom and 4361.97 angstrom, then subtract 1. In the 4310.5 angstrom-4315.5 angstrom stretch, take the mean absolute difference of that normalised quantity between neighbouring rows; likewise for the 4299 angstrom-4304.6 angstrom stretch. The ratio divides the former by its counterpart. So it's 6.7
